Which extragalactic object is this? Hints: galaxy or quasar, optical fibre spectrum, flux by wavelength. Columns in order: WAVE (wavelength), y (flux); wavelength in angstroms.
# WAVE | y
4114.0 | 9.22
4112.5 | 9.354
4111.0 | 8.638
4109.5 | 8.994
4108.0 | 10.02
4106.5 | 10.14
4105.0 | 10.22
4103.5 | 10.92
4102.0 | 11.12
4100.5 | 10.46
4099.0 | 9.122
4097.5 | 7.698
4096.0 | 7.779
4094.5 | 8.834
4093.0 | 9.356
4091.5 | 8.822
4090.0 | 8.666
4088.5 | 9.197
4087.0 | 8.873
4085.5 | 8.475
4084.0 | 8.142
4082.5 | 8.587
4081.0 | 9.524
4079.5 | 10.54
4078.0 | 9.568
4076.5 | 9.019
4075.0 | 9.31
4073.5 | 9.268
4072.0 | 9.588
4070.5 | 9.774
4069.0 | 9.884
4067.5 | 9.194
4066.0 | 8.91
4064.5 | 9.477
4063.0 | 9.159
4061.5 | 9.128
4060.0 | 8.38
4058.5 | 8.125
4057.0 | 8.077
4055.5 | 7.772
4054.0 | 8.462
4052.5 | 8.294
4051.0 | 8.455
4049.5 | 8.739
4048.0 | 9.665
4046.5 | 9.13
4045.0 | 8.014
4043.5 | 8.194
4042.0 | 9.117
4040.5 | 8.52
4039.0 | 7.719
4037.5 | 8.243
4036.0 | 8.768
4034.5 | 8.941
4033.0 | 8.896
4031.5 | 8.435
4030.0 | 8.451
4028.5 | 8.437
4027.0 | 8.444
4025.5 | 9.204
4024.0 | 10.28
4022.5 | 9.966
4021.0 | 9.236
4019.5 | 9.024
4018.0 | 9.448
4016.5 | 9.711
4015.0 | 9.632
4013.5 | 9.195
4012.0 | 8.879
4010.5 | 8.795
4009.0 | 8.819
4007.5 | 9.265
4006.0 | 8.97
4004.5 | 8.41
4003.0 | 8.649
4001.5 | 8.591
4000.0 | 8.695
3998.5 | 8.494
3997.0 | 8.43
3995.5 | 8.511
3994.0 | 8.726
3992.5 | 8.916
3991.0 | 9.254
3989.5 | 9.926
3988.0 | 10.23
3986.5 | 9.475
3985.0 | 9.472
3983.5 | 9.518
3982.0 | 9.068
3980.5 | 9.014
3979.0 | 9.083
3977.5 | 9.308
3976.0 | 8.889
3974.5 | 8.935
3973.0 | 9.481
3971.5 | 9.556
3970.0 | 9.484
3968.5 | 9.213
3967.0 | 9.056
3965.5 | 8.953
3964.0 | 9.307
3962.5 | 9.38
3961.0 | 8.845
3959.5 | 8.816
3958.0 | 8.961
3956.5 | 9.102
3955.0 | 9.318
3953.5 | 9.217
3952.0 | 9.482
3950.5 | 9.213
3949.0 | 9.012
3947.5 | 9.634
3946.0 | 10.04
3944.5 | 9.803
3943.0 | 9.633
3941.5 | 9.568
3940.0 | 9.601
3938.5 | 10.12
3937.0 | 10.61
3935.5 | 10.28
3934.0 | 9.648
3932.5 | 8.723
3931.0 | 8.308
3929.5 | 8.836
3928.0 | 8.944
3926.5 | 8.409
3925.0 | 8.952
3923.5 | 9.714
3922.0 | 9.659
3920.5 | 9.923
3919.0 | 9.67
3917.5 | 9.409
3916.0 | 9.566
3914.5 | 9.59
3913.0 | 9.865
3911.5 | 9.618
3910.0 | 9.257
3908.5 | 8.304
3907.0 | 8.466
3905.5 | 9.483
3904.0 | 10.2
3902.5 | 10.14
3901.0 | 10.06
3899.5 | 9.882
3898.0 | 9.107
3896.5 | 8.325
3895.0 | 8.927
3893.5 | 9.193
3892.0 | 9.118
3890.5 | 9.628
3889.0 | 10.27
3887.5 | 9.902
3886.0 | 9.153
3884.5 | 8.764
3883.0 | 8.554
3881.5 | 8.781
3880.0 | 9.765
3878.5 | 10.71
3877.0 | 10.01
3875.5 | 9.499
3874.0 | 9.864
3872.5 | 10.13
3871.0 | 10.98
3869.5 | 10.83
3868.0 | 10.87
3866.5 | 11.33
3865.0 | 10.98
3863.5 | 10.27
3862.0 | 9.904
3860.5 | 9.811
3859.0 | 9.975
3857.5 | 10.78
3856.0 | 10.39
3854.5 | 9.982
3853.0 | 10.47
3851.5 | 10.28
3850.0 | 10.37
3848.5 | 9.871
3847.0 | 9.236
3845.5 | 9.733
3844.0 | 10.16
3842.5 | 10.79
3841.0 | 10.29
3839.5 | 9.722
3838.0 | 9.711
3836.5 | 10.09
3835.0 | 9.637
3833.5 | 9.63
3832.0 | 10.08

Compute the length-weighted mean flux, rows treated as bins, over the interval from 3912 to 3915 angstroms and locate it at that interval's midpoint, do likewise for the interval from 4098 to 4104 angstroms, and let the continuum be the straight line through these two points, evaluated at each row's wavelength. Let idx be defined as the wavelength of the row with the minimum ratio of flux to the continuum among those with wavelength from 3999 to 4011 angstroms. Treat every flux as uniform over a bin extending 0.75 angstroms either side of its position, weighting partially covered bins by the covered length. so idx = 4004.5 angstroms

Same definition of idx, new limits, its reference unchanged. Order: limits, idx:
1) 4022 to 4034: 4031.5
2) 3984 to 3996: 3995.5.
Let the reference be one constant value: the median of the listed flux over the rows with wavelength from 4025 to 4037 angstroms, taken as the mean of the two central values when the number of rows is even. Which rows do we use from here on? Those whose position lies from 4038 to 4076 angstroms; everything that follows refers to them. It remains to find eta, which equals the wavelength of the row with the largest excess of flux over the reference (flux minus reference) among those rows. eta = 4069.0 angstroms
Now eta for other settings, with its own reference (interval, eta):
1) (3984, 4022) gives 3988.0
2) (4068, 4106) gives 4102.0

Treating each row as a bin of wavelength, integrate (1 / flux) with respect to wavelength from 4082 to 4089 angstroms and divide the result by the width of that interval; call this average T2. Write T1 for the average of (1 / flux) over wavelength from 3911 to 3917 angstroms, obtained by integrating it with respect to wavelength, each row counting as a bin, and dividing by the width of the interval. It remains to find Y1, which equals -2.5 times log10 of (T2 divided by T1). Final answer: -0.12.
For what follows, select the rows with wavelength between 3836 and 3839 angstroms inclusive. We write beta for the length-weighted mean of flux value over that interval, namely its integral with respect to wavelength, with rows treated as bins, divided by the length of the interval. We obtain 9.9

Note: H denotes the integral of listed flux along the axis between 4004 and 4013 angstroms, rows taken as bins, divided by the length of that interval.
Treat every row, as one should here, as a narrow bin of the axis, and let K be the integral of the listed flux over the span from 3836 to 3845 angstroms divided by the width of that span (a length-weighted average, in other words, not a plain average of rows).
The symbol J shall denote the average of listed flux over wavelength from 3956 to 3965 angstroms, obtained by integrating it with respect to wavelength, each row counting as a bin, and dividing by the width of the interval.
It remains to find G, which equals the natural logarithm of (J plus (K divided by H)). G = 2.32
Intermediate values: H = 8.88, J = 9.1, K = 10.1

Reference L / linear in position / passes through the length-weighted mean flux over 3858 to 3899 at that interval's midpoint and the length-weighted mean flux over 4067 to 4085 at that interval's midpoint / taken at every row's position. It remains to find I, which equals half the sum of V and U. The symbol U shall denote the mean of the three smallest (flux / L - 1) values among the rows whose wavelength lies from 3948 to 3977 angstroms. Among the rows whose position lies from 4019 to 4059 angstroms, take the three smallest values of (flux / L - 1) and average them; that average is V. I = -0.124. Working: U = -0.079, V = -0.17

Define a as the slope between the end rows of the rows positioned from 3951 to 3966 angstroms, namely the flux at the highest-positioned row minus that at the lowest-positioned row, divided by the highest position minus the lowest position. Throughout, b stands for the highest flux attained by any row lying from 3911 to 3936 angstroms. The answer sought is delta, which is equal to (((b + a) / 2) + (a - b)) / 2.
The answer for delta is -2.60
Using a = -0.04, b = 10.28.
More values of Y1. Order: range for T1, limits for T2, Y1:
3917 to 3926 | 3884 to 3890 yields 0.00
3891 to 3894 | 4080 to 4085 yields -0.05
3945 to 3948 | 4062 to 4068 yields -0.08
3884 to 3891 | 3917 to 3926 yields 0.00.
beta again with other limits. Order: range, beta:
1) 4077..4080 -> 9.9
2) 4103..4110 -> 10.1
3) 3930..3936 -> 9.2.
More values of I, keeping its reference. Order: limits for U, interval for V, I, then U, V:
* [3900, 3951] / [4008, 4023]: -0.106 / -0.141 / -0.07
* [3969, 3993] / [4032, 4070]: -0.119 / -0.069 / -0.17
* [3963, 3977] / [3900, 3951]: -0.105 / -0.070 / -0.14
